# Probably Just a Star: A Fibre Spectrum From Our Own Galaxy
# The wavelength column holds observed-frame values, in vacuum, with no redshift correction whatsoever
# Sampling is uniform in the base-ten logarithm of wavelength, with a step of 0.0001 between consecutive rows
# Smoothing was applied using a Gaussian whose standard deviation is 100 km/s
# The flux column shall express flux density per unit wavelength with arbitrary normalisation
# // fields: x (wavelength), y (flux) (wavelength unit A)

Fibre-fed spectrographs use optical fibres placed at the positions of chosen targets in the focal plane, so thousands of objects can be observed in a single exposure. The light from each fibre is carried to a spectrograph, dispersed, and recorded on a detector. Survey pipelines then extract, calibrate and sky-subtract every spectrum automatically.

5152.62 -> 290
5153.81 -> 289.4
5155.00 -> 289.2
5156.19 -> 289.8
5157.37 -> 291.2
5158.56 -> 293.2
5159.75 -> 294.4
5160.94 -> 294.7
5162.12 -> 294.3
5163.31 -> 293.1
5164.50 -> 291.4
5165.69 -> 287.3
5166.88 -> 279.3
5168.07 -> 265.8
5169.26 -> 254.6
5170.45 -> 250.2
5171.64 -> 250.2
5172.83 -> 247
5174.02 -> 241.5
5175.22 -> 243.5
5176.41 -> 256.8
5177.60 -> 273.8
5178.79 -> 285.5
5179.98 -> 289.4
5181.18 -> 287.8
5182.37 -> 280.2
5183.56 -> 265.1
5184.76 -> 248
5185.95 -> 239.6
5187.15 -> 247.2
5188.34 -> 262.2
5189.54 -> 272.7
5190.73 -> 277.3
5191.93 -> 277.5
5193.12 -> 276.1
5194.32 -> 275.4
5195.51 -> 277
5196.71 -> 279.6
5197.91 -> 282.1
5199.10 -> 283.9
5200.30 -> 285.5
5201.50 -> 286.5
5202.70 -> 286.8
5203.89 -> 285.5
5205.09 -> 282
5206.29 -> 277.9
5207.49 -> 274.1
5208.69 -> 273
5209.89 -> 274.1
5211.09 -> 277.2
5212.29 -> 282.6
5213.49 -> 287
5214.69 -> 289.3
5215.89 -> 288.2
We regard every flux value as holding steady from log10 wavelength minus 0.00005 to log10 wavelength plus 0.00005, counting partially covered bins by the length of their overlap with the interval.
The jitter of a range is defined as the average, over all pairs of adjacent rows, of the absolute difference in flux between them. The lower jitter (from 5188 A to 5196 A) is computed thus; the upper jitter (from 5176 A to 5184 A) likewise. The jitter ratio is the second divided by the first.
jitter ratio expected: 3.0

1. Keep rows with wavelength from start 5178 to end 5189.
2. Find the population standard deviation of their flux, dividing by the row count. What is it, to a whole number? 18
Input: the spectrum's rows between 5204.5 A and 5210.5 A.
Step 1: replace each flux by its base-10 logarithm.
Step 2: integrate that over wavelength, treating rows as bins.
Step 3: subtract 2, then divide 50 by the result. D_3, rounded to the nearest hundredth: 3.96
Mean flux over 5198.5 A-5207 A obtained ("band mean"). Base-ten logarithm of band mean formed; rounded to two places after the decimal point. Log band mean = 2.45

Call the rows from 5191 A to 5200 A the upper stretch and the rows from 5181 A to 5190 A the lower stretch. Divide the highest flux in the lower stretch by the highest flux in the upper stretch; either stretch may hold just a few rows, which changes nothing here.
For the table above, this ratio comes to 1.01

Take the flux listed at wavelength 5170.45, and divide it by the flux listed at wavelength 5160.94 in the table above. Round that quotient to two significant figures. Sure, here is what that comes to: 0.85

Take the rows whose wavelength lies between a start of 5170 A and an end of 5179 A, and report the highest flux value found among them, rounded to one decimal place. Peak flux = 285.5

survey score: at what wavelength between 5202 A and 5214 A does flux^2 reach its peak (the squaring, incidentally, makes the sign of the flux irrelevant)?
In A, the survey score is 5213.49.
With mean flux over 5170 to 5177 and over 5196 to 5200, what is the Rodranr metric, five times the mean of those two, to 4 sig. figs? 1325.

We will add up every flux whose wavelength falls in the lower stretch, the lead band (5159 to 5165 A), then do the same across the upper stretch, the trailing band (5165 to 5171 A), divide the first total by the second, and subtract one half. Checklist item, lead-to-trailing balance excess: 0.60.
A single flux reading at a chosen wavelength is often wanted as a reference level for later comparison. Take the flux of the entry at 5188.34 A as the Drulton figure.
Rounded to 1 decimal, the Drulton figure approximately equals 262.2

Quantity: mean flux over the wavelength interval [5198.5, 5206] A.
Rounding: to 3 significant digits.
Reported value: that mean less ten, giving 275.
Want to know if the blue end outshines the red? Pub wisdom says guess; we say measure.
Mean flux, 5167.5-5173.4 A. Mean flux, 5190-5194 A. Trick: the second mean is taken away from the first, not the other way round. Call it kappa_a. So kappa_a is -23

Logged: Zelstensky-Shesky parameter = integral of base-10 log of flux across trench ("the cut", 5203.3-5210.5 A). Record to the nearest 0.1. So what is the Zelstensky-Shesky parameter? 17.6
